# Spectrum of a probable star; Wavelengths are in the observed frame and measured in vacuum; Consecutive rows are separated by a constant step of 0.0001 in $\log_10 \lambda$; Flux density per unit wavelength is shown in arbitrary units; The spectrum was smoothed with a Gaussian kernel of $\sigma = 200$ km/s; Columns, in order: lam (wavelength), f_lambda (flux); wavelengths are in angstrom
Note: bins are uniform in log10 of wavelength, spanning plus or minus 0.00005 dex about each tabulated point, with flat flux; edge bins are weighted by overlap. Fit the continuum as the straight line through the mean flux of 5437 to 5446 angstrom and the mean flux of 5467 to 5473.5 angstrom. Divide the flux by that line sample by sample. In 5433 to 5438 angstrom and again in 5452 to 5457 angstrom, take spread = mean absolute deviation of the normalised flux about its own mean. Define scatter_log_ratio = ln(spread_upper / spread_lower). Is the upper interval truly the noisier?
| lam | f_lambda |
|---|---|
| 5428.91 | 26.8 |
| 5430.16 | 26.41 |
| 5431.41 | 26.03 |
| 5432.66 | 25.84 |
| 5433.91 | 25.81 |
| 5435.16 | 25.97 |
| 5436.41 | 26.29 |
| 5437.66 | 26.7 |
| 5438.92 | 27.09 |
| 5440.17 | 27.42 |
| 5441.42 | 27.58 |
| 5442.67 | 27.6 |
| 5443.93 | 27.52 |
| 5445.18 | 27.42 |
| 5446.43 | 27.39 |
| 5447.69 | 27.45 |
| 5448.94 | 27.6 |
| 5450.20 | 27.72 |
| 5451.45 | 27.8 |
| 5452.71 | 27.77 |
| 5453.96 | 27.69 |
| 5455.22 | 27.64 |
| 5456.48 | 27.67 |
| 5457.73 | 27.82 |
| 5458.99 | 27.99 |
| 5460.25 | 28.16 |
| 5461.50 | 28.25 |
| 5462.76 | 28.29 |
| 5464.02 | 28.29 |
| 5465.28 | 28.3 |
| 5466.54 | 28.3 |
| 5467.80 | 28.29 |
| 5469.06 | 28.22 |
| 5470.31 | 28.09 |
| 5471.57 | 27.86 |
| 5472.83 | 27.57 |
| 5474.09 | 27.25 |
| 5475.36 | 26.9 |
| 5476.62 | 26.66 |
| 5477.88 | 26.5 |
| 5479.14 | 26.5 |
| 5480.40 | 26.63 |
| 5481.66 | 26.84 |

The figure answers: -1.4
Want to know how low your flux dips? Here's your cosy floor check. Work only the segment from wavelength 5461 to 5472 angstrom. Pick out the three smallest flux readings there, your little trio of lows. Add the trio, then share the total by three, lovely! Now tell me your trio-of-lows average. 28.1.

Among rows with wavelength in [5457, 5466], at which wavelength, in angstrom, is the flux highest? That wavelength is 5465.28 angstrom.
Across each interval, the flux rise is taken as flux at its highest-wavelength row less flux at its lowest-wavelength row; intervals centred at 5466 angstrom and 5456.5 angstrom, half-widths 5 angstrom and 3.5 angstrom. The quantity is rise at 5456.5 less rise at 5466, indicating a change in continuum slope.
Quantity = 0.46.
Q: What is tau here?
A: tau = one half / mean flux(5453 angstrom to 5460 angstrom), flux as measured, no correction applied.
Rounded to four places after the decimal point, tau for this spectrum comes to 0.0180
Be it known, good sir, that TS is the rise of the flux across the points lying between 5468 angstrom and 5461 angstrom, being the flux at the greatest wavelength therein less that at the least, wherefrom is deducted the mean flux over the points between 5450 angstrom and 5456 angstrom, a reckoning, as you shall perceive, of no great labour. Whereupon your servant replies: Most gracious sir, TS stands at -27.7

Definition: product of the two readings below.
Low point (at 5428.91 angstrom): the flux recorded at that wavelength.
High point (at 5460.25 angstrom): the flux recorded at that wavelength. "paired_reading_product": 755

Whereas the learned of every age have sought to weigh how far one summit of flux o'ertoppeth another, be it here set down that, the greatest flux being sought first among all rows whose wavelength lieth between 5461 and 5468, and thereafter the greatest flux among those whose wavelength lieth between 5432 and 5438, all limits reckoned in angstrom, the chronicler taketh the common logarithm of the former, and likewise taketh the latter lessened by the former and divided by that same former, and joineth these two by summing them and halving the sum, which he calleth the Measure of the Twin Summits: 0.698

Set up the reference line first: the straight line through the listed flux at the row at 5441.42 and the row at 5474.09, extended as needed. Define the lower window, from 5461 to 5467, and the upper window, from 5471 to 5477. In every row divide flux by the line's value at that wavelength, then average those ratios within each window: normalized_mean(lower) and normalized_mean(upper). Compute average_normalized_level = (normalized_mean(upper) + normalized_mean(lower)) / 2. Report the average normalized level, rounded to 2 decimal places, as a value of 1.02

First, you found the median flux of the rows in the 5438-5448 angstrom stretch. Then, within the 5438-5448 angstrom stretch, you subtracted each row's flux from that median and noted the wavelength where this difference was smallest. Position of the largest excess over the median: 5442.67 angstrom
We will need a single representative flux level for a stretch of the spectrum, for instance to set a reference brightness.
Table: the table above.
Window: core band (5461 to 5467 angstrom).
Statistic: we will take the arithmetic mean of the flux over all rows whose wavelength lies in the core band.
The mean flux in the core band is 28.3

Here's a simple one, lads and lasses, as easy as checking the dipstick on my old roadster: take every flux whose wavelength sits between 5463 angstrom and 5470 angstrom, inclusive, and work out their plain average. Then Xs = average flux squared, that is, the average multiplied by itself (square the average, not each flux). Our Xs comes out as 800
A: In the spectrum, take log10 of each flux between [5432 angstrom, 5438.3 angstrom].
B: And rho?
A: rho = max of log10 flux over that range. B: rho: 1.427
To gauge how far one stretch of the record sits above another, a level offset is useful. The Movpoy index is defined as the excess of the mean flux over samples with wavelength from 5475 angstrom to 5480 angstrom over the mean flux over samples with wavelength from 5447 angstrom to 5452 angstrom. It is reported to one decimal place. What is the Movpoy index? -1.0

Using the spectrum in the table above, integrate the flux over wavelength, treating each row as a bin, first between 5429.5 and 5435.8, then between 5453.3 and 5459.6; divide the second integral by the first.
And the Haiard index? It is 1.07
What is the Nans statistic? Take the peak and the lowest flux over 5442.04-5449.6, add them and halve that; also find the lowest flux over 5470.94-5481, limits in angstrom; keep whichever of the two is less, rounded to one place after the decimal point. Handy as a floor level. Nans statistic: 26.5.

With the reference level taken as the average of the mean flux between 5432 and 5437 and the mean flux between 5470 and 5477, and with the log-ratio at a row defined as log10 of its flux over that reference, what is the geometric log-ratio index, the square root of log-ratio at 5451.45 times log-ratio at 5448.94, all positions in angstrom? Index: 0.016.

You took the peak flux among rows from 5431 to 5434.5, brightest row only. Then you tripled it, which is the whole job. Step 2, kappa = 78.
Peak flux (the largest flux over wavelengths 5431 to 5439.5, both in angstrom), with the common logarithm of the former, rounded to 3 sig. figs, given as 1.43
